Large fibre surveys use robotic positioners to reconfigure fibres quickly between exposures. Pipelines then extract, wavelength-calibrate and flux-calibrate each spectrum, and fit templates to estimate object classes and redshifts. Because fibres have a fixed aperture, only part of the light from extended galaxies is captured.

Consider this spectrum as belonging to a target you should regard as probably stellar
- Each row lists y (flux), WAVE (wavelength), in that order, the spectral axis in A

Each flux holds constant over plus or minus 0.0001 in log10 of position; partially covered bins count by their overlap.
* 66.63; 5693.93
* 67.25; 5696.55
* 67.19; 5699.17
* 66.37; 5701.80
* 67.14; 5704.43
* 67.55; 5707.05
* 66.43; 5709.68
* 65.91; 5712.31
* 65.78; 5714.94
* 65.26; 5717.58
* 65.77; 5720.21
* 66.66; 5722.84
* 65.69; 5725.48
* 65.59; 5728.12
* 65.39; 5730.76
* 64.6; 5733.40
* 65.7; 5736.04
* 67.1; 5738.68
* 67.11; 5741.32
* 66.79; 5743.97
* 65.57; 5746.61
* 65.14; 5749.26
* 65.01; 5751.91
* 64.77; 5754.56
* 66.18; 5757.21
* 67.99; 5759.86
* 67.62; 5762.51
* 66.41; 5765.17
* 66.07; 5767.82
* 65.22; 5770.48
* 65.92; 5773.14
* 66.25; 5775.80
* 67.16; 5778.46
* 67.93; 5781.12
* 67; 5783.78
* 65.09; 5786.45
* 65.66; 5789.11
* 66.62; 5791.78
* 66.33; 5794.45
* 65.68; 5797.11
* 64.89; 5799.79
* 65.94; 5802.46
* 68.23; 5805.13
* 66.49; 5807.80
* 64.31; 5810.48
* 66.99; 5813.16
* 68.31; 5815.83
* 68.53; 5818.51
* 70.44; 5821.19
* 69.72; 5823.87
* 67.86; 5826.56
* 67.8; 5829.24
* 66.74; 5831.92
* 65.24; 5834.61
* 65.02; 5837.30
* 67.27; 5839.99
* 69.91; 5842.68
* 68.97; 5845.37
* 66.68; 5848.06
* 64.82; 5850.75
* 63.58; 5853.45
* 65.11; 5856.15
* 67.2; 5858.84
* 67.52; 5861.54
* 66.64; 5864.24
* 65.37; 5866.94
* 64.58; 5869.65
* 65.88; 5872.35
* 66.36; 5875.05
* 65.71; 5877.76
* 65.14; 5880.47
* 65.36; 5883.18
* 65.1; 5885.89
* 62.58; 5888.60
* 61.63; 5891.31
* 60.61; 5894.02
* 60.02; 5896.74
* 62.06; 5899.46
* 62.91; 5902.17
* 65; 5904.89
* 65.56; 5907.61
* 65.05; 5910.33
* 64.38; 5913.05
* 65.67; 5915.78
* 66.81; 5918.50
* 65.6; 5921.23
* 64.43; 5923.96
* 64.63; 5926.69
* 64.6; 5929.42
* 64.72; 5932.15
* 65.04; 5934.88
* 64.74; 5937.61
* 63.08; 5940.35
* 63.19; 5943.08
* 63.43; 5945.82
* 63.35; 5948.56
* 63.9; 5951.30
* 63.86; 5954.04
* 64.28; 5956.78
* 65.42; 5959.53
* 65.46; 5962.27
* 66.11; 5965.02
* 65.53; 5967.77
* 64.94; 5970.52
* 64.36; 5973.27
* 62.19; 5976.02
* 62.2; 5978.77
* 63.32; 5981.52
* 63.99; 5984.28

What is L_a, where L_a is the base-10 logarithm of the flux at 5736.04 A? 1.818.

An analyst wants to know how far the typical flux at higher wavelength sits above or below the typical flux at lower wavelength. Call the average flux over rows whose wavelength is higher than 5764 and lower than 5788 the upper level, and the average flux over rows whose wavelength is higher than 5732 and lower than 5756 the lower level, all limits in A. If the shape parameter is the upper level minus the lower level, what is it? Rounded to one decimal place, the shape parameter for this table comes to 0.6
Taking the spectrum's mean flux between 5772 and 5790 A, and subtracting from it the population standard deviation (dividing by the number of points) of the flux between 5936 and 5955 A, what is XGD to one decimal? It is 65.9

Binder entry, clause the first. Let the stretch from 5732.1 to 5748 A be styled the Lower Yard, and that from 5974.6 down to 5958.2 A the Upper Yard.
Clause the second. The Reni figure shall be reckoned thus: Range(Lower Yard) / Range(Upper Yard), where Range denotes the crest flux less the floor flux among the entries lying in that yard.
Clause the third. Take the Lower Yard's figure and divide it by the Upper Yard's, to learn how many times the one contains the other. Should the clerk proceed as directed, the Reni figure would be 1.4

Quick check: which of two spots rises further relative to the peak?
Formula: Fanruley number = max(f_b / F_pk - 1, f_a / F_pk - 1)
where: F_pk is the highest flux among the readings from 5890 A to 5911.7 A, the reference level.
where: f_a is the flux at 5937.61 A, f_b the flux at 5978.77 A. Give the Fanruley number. -0.013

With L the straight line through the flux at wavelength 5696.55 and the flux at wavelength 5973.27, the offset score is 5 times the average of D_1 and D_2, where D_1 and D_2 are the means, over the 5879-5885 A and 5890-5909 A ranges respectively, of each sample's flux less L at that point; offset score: -7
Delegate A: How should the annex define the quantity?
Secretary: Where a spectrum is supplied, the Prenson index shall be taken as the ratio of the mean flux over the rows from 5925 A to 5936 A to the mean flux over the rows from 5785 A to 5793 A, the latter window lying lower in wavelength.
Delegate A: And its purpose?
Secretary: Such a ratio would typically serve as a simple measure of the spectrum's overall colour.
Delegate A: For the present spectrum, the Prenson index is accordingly 0.98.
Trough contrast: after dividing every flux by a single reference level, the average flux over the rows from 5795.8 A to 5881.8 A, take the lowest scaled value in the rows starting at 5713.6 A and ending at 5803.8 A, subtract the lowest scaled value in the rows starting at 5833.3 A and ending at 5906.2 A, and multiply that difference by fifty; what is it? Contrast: 3.4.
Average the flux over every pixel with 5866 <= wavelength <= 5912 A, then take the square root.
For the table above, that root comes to 8.00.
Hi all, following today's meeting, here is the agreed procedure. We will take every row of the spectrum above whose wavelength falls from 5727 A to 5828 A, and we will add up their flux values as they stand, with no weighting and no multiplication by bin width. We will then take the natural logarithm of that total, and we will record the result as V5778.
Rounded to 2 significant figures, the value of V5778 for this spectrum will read 7.8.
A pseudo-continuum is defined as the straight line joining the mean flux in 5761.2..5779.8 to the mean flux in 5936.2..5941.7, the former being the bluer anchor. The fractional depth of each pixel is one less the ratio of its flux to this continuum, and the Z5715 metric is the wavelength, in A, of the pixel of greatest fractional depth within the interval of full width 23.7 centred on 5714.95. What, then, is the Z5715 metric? 5717.58 A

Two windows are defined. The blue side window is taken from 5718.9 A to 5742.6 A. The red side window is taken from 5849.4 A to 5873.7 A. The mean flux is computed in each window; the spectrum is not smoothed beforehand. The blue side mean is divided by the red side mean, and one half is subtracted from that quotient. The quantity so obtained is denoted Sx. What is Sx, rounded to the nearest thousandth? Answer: 0.505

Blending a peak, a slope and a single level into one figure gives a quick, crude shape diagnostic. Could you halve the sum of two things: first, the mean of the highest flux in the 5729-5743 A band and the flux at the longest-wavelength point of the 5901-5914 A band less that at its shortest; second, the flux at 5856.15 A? 49.7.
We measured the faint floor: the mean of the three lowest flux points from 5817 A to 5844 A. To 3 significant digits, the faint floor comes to 65.7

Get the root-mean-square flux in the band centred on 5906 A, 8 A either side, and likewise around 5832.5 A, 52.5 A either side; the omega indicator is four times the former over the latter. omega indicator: 3.85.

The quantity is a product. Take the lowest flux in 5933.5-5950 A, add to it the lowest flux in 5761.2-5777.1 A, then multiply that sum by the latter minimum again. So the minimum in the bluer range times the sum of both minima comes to 8368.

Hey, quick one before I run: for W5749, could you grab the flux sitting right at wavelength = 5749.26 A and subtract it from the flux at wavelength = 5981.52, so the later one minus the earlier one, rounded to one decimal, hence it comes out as -1.8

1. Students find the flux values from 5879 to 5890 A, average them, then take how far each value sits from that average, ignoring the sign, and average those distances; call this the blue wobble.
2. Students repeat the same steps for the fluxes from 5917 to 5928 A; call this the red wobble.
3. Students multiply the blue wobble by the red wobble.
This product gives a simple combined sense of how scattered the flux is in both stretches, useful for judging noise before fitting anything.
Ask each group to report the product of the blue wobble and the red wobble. 0.8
